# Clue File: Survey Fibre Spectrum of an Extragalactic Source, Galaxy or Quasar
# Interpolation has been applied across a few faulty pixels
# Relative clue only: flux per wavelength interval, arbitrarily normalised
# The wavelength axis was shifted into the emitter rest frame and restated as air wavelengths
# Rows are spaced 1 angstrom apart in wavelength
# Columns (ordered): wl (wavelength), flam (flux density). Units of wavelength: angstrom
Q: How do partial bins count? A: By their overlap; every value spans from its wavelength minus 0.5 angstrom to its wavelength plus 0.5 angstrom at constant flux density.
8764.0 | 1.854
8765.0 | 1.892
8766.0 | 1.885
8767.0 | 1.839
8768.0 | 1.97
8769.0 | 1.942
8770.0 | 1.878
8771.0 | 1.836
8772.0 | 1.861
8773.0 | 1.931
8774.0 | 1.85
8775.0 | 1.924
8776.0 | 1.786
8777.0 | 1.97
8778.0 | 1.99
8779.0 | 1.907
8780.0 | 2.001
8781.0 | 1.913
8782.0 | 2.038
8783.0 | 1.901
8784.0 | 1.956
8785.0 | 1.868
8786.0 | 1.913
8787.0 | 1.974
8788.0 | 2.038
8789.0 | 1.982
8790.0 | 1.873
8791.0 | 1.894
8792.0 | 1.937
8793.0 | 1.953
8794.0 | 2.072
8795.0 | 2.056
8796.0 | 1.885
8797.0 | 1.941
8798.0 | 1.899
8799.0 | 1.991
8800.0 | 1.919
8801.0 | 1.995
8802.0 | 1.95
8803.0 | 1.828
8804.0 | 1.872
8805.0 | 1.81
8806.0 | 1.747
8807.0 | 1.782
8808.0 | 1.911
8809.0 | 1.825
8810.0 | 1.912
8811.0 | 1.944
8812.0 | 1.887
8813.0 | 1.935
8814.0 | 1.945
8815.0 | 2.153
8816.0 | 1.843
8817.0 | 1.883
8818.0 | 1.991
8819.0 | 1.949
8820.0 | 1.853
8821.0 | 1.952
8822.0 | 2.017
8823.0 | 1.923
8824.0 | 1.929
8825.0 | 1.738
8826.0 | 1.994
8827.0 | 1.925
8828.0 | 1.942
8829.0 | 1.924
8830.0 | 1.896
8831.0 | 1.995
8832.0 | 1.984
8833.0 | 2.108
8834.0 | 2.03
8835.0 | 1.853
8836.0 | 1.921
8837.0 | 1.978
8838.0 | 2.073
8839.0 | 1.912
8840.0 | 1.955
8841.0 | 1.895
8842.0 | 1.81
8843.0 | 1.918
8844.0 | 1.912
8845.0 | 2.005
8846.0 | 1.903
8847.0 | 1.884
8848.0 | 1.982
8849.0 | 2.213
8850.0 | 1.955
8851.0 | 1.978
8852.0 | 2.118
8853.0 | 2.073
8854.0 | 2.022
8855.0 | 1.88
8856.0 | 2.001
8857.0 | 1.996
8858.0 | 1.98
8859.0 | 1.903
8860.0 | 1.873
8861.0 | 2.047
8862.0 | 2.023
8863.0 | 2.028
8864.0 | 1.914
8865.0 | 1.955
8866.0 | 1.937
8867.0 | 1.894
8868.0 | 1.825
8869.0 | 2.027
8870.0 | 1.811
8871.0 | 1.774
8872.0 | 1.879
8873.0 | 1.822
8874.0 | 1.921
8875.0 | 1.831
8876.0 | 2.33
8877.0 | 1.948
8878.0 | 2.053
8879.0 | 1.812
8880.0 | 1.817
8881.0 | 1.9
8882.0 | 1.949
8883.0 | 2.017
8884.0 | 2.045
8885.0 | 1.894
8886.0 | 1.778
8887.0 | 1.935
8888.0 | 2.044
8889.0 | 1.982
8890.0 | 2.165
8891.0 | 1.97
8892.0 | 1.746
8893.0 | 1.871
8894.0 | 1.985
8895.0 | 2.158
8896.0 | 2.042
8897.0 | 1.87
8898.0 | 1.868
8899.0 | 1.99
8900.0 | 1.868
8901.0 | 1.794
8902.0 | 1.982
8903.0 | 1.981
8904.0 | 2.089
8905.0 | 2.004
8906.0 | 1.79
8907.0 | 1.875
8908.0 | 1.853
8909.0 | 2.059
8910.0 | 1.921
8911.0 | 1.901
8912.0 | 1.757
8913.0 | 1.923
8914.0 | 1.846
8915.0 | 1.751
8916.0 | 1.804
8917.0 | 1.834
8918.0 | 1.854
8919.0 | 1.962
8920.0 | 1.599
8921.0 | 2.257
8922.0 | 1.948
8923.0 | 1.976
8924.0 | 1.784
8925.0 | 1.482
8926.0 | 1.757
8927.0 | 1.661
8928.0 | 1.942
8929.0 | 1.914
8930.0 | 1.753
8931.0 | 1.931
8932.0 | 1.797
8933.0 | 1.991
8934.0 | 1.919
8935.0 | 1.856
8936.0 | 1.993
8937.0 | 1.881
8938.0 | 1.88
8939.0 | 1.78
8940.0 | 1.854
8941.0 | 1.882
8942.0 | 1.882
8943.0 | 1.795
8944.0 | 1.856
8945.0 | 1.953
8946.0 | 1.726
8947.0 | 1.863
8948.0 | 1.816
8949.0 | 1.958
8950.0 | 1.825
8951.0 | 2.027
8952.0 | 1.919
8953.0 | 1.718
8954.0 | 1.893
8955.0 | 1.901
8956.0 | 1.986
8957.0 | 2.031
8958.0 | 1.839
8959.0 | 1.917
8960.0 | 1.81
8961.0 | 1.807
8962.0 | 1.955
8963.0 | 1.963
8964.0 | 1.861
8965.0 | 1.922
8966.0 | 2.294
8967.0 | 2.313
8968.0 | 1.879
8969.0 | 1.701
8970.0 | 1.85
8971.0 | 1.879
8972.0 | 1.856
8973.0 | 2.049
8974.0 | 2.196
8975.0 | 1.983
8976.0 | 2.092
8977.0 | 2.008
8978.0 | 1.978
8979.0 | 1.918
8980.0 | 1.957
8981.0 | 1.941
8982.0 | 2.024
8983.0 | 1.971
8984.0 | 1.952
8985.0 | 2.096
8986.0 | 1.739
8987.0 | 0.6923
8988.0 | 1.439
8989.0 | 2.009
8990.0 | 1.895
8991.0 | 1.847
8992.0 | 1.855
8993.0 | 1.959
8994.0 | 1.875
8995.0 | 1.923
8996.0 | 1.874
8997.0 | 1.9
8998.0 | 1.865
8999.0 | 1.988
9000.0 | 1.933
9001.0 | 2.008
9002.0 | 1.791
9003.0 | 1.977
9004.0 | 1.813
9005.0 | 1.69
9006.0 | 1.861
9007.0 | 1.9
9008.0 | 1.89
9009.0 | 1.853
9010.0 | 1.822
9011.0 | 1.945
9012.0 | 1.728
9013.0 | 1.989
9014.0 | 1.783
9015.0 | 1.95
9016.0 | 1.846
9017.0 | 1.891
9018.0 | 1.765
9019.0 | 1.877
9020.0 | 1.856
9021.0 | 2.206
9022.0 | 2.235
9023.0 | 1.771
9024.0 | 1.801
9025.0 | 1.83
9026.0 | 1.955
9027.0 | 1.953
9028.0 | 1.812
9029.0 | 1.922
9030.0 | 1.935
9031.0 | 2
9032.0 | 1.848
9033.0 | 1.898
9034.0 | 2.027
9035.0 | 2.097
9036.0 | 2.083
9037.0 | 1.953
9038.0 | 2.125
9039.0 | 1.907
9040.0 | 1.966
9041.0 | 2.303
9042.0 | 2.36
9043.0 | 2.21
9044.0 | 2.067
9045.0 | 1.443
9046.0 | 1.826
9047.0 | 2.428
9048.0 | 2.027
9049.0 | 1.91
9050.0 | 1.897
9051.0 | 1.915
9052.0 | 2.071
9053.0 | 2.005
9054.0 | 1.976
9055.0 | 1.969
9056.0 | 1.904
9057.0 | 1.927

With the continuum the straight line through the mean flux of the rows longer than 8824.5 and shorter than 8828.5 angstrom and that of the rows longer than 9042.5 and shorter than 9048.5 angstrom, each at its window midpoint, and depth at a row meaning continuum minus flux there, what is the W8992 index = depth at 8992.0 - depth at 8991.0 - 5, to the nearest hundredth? -5.01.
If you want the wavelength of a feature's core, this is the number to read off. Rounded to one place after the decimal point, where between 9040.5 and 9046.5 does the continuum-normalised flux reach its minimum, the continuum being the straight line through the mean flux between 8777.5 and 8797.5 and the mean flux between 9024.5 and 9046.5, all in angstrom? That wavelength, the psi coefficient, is 9045.0 angstrom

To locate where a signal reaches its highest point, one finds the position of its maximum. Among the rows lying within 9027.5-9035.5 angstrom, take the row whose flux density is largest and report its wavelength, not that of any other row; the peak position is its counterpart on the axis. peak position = 9035.0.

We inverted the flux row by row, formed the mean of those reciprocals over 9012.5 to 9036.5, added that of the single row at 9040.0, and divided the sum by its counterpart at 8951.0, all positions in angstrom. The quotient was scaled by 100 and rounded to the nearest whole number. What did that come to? 209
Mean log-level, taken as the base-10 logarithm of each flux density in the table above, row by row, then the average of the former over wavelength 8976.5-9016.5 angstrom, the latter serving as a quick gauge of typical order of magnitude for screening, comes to 0.265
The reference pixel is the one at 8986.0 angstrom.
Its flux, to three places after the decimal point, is 1.739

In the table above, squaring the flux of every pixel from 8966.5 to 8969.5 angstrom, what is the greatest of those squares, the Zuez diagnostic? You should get 5.35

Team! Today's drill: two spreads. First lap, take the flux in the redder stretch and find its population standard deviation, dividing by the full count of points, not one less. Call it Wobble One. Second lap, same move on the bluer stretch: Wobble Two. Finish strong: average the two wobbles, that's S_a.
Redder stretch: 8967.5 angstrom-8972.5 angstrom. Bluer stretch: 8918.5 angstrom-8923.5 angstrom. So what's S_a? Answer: 0.138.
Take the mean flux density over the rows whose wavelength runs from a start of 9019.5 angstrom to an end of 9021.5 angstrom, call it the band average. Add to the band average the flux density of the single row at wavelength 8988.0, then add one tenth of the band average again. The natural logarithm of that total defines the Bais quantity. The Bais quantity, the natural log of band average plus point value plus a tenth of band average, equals 1.30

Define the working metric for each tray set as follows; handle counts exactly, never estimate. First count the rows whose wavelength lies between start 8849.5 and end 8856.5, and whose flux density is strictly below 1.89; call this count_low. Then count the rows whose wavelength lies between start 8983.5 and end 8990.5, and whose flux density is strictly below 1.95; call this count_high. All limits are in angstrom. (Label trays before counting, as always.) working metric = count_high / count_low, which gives 4.0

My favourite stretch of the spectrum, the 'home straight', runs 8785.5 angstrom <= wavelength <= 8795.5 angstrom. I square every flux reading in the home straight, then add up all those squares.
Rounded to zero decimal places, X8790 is 39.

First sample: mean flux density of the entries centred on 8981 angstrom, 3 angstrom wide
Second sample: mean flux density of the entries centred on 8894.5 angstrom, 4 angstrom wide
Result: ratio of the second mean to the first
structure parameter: 1.02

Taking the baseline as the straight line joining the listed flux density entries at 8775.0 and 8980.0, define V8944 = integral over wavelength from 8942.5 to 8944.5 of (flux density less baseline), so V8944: -0.25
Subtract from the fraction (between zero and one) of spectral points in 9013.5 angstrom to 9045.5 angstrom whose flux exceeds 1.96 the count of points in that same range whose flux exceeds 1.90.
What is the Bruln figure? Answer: -18.6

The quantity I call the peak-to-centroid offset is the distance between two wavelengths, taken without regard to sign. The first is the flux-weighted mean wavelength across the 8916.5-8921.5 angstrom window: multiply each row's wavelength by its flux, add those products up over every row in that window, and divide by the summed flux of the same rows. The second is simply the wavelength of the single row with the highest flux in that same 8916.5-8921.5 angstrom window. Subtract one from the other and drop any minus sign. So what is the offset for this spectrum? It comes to 1.9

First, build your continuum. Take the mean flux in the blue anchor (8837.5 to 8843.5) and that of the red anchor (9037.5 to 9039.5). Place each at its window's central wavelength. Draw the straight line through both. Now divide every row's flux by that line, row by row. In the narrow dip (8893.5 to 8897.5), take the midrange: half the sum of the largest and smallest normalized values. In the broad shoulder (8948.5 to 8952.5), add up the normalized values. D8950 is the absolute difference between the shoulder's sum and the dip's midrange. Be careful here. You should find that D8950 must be 2.88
